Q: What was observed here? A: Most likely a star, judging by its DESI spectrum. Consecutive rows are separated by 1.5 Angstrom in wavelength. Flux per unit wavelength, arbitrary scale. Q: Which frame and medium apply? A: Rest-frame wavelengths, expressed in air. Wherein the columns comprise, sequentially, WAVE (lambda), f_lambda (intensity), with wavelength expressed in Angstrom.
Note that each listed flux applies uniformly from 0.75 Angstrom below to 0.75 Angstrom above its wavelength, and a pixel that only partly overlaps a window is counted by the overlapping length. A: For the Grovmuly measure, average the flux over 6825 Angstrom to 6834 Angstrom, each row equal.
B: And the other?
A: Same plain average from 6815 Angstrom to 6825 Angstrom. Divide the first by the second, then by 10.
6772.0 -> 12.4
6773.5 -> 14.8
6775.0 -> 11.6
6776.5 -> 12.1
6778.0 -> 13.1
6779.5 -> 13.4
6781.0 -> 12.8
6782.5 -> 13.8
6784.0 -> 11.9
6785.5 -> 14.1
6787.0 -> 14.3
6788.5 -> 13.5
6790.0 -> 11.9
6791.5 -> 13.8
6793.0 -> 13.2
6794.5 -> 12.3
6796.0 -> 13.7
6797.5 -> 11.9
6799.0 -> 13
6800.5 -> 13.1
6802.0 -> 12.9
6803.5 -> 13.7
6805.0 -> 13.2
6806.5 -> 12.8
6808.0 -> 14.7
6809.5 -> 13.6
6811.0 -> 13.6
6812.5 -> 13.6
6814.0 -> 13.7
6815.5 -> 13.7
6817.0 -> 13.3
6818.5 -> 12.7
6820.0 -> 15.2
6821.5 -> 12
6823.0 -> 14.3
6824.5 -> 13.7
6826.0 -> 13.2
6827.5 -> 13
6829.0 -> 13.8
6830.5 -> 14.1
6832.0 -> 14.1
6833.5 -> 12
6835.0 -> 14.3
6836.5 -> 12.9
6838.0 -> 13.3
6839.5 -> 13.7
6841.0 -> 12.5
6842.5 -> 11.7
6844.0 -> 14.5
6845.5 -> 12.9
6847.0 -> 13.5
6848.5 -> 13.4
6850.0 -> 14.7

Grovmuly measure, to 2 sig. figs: 0.099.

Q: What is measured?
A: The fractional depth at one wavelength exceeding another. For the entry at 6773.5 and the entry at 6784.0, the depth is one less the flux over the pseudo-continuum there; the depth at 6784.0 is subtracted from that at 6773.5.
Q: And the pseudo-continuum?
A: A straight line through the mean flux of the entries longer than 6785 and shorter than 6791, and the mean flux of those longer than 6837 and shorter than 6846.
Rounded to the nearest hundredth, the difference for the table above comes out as -0.21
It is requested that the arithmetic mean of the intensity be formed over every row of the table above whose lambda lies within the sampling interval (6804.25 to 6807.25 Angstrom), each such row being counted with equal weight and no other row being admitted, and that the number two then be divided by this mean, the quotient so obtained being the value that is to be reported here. 0.154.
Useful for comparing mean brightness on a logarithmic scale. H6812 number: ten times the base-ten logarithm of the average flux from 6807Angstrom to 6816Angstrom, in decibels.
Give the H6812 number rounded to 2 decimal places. 11.40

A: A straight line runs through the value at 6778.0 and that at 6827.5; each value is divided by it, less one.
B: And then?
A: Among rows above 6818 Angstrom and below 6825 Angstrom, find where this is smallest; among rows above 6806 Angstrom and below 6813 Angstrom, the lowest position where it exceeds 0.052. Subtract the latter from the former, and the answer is 13.5 Angstrom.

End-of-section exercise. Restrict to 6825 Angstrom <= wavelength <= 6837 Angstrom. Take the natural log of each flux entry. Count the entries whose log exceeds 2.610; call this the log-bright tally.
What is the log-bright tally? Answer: 4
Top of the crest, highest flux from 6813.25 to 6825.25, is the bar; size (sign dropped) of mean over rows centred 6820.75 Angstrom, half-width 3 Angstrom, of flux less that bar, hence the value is 1.65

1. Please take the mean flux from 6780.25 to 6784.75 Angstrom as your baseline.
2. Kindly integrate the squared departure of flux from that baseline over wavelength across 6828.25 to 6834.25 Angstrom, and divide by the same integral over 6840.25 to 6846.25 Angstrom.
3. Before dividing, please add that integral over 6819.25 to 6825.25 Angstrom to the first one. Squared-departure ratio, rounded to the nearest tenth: 3.4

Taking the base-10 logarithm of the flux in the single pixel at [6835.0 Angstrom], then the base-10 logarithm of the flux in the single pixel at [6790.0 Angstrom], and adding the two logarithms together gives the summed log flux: 2.23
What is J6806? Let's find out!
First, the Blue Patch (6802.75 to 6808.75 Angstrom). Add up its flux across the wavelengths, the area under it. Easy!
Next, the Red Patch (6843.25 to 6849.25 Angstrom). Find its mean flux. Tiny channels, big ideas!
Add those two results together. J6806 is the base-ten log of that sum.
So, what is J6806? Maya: 1.98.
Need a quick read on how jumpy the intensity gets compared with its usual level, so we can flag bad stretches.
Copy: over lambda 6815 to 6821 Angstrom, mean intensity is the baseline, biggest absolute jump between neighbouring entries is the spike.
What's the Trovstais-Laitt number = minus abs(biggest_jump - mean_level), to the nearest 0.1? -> -11.2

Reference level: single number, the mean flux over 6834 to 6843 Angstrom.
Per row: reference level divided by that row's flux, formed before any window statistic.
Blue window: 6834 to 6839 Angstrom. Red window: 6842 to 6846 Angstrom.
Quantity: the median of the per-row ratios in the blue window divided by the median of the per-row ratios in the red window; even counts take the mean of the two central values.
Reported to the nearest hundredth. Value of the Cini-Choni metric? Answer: 0.97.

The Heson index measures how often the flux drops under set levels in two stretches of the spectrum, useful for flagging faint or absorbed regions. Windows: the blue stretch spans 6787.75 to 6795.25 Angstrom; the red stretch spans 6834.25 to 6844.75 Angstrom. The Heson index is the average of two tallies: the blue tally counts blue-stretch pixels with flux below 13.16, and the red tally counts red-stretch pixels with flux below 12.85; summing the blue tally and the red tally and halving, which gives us 2.0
